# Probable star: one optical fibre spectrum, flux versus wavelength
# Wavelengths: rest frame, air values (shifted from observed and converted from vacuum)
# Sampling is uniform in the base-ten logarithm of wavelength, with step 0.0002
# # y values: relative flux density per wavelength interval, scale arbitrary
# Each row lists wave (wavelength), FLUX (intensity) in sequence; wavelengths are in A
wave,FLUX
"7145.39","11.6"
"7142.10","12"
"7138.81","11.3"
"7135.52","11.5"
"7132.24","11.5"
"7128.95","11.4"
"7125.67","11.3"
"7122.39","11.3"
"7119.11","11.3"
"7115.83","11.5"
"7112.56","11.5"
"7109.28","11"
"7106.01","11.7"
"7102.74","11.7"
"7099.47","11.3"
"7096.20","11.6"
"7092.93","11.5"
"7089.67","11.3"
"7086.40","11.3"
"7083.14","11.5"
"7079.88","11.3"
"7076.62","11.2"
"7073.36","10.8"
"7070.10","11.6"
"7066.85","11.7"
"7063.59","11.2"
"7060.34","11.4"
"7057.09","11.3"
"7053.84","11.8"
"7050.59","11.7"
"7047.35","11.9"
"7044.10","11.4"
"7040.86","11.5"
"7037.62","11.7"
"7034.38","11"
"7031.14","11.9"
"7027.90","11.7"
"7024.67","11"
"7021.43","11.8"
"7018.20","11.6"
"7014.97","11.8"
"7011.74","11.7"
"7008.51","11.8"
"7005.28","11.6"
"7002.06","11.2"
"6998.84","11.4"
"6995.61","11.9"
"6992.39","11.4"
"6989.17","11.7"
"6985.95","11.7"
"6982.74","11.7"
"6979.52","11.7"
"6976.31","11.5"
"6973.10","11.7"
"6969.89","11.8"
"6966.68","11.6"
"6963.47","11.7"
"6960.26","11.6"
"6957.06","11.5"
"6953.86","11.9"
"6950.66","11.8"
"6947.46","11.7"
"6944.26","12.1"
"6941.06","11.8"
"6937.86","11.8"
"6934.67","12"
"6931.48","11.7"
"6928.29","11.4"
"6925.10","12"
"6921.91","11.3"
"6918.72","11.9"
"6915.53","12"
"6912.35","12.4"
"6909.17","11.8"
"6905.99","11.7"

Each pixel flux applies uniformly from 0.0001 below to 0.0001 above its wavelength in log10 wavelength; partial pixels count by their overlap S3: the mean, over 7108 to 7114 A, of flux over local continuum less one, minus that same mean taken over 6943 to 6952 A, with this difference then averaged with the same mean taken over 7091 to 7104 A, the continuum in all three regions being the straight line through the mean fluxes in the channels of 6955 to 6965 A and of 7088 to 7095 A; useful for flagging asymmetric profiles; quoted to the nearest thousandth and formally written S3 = -0.010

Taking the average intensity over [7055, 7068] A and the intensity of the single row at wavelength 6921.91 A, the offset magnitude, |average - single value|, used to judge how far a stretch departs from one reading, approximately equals 0.10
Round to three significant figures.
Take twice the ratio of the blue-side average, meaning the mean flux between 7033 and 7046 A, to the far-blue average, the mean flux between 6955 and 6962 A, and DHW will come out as 1.97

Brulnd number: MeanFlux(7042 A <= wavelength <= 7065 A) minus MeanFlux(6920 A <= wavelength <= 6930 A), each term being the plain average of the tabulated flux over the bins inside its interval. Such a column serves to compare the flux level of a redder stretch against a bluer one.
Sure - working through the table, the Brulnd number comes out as -0.04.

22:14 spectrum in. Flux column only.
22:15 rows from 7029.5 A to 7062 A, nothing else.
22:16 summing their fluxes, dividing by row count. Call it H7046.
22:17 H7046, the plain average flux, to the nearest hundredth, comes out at 11.56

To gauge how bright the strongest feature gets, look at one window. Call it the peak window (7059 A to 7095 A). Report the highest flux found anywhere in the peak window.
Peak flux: 11.7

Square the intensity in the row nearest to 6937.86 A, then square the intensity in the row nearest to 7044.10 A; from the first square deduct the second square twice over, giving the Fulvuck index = -121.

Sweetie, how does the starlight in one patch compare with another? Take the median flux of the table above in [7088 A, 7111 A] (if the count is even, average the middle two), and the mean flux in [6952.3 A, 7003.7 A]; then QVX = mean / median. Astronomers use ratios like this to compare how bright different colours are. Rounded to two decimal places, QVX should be 1.01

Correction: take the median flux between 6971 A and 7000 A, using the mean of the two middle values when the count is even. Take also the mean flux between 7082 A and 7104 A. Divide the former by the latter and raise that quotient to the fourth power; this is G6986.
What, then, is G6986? 1.09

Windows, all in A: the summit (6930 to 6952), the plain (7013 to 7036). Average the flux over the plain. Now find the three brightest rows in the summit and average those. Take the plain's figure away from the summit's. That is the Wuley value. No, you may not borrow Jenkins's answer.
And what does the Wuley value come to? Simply 0.42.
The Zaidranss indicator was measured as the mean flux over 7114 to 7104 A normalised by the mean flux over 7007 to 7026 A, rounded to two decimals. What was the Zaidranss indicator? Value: 0.98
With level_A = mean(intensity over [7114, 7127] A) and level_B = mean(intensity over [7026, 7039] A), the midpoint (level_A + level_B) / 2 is 11.46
